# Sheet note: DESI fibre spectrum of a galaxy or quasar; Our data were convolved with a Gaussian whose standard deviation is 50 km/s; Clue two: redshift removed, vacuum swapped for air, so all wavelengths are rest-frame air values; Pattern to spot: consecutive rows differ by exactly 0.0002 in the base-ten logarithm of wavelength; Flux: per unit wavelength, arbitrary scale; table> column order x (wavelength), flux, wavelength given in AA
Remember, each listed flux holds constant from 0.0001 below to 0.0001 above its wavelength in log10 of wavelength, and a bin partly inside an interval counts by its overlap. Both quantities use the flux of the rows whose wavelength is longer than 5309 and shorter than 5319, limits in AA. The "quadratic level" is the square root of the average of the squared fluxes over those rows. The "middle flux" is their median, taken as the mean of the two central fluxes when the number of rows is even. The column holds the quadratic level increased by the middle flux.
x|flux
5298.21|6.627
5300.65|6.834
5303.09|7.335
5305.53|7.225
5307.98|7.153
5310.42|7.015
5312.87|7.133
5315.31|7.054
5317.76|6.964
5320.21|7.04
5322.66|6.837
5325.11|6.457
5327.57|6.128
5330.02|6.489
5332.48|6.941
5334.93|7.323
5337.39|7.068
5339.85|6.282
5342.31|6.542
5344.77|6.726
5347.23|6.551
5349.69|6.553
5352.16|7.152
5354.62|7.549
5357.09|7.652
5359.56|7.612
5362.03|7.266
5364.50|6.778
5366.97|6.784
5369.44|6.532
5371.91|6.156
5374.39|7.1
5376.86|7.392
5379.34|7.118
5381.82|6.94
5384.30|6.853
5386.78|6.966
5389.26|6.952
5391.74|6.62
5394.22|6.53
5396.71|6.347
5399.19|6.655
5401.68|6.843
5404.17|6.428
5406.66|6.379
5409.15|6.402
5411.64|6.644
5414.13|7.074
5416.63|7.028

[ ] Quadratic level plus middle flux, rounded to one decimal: 14.1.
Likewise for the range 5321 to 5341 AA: 13.4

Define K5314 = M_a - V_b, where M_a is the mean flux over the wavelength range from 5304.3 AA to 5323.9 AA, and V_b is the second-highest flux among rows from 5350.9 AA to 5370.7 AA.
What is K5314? -0.56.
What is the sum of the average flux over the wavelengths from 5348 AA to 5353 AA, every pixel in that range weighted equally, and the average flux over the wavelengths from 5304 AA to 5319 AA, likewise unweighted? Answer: 13.9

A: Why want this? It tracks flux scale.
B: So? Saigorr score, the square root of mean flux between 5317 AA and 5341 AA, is 2.60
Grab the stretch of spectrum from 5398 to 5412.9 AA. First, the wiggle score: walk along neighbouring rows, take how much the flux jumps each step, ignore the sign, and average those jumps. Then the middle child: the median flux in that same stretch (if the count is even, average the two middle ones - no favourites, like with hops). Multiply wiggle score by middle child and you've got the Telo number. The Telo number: 1.2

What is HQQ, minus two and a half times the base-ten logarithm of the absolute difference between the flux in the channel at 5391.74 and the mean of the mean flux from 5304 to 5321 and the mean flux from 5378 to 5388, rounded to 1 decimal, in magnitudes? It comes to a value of 1.0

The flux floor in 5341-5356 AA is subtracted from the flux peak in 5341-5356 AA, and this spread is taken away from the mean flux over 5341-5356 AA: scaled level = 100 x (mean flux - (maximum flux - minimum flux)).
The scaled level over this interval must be 584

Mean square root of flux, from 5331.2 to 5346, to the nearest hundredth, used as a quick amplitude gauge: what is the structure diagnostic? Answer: 2.61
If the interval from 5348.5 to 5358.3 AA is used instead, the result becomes 2.69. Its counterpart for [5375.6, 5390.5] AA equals 2.65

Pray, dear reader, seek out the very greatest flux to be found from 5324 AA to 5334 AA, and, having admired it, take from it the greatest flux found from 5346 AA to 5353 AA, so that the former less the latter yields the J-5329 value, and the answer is -0.21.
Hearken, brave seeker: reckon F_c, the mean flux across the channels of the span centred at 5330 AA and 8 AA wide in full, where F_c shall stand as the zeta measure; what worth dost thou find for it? 6.5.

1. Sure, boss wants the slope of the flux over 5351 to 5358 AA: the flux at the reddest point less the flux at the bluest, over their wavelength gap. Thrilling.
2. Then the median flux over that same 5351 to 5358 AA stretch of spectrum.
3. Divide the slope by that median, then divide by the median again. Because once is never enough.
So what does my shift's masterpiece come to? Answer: 0.0018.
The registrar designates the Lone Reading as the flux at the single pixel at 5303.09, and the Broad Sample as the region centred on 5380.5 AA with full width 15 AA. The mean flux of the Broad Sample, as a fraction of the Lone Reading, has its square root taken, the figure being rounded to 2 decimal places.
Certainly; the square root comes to 0.98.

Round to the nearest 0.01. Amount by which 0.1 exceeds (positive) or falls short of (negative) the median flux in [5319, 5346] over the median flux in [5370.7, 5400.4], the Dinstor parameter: -0.88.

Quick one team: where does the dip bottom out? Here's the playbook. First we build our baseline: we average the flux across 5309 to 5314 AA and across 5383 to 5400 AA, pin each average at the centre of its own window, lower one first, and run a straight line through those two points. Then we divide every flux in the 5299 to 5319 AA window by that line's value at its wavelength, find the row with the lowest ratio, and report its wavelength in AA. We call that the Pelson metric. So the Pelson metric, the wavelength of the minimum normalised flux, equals 5300.65 AA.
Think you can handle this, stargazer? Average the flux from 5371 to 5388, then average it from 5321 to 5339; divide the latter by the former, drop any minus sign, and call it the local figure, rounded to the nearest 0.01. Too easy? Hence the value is 0.97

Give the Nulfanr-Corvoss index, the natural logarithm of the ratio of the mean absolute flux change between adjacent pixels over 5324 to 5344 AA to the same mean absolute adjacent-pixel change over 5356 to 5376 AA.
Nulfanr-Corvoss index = 0.1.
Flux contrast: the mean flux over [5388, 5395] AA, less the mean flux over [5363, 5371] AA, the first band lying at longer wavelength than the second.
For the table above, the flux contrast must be 0.0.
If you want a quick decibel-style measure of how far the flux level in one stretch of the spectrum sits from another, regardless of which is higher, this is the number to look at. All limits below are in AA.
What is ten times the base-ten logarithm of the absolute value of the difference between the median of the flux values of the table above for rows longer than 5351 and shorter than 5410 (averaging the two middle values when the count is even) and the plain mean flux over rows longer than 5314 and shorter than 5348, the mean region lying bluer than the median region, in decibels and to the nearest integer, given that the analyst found -10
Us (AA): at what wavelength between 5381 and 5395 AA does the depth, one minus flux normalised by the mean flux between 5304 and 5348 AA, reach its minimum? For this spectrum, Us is 5386.78 AA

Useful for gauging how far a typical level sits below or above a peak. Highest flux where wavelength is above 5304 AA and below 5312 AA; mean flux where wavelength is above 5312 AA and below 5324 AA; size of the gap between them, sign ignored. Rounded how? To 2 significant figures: 0.22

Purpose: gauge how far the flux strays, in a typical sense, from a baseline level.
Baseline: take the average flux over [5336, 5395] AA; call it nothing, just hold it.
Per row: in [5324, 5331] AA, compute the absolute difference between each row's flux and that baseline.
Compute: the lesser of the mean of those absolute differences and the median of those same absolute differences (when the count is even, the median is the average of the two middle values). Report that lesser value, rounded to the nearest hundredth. 0.45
